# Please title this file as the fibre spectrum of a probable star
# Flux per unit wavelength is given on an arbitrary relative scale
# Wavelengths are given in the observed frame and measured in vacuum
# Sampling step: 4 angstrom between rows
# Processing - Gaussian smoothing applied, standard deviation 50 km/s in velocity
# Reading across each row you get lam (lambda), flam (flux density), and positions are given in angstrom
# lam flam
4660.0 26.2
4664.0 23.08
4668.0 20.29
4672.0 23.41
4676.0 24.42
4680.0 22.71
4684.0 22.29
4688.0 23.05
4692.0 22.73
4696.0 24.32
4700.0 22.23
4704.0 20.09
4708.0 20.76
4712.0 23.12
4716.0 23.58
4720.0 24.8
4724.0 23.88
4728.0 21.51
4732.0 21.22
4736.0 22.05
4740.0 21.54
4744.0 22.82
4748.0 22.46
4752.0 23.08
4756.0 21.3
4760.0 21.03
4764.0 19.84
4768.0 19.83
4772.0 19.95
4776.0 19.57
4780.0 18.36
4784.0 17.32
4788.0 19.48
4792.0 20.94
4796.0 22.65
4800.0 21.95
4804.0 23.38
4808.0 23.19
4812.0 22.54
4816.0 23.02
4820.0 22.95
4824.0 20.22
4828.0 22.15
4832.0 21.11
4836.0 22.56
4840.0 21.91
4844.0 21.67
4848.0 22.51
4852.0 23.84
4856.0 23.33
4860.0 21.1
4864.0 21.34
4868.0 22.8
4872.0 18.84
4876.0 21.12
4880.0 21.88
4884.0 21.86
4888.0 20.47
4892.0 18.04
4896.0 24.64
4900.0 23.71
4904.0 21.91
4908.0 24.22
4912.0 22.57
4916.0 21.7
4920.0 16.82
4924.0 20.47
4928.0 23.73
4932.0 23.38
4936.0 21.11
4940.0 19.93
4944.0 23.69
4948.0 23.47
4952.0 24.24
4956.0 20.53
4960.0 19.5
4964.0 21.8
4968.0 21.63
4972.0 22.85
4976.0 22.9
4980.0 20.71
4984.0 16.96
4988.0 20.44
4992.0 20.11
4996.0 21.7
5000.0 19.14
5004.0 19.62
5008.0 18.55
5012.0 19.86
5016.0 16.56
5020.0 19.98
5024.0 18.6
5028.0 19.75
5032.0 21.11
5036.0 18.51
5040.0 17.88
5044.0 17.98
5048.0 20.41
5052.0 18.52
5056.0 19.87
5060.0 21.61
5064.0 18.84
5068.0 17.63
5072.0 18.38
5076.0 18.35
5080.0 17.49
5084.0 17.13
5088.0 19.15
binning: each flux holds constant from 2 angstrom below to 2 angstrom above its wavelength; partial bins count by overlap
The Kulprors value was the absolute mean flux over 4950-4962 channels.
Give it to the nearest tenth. 21.4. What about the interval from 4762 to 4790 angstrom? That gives 19.2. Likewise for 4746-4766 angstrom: 21.5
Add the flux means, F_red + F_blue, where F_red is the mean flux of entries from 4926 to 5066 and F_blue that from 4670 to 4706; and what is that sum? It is 43.2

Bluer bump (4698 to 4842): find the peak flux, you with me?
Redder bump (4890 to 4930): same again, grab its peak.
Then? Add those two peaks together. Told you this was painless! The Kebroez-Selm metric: 49.4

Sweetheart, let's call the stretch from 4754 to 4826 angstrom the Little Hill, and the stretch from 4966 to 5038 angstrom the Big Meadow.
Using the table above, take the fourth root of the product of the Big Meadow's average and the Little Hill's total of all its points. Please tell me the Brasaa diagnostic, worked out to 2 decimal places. 9.32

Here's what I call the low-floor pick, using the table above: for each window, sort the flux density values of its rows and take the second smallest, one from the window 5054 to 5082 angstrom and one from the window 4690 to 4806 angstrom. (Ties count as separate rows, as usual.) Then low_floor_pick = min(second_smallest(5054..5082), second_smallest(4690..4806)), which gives 17.6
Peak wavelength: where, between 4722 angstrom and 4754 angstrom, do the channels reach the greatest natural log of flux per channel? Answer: 4724.0 angstrom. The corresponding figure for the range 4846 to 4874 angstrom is 4852.0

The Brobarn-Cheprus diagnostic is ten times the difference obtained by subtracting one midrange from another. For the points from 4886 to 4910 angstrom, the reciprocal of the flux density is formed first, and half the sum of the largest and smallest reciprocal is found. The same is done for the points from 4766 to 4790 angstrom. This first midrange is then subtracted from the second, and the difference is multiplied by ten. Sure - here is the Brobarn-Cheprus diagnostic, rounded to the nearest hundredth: 0.06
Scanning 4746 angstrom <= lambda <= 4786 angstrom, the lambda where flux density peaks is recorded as 4752.0 angstrom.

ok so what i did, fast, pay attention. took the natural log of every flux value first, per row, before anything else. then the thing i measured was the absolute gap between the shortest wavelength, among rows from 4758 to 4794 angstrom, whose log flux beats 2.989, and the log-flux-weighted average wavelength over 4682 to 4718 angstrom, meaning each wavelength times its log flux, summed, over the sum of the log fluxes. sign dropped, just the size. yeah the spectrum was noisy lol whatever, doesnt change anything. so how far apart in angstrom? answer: 60.0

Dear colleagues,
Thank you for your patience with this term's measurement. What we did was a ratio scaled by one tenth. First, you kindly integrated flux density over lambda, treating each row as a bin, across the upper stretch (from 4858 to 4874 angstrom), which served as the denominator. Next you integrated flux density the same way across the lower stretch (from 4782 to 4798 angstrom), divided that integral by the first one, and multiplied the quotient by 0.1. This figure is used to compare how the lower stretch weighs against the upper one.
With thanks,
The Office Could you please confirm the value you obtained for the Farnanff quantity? 0.096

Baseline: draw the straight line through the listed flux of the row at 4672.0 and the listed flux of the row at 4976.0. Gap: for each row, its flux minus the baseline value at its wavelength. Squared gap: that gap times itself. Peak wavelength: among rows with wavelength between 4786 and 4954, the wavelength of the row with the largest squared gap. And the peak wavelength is 4920.0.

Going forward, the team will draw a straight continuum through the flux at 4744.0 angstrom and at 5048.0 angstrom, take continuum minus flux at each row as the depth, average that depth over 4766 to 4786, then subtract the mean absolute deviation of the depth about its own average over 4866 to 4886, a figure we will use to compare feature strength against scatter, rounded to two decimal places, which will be 2.49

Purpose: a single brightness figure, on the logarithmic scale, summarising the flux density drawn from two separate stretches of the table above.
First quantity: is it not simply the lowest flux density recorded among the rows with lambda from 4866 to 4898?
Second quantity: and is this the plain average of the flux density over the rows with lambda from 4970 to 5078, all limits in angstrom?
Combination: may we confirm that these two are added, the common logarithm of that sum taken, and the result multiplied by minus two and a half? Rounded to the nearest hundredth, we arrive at -3.94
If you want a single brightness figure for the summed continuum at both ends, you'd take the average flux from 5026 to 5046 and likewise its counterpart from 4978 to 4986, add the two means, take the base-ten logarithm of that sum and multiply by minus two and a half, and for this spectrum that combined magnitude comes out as -3.95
